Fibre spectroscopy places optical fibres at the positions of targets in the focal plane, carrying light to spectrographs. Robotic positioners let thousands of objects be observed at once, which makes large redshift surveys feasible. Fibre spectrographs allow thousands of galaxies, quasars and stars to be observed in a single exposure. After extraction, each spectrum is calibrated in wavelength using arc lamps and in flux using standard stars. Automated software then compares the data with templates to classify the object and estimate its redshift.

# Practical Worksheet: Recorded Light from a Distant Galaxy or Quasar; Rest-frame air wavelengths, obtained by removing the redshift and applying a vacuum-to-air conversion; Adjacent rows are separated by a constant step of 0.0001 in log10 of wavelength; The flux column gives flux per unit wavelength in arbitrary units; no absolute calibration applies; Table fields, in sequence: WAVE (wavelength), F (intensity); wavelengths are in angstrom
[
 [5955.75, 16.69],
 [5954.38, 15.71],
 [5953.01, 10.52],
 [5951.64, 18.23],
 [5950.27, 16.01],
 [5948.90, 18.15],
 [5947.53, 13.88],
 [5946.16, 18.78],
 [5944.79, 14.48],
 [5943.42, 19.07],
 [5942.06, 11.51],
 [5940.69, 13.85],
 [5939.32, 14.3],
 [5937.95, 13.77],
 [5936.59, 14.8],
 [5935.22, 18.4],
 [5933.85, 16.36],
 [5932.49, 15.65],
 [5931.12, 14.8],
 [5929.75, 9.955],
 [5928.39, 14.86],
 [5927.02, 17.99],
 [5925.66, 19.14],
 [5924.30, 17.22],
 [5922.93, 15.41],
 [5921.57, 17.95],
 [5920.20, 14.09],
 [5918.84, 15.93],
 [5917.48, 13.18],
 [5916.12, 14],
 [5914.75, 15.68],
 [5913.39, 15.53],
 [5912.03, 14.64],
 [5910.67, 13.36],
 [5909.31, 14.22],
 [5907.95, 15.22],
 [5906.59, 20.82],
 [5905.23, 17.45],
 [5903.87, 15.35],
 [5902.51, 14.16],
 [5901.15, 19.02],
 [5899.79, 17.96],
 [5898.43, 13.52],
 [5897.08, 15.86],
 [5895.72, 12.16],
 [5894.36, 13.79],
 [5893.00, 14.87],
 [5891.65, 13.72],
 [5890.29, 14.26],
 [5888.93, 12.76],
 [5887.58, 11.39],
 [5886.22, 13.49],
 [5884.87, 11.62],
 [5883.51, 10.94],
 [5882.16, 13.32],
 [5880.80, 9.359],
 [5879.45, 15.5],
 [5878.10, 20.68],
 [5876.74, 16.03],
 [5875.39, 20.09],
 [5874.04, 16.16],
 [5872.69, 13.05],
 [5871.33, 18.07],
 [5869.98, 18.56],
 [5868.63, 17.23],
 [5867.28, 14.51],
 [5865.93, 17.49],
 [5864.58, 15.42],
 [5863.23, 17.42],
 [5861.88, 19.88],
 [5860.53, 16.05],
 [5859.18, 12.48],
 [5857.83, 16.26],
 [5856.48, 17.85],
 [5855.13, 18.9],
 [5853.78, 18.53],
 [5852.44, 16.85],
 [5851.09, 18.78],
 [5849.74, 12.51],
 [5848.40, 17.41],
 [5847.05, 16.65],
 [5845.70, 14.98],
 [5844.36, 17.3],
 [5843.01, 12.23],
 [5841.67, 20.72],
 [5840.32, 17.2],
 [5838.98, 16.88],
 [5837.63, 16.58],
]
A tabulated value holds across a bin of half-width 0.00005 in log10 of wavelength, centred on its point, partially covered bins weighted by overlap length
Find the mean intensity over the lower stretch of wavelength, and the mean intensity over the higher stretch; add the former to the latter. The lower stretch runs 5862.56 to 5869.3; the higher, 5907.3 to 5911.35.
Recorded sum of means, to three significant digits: 30.7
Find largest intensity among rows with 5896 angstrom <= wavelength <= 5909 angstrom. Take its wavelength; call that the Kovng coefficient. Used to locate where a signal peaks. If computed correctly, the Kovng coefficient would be 5906.59 angstrom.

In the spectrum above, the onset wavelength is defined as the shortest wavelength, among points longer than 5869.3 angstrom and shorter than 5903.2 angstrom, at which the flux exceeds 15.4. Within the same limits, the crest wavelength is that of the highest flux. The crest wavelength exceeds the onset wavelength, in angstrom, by 8.1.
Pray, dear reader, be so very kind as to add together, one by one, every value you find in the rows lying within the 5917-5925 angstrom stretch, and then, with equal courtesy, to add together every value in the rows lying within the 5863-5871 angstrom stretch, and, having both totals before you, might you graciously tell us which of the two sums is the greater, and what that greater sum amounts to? 101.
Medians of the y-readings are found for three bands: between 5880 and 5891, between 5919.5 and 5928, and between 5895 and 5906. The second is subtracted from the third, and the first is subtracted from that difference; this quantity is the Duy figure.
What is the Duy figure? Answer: -14.2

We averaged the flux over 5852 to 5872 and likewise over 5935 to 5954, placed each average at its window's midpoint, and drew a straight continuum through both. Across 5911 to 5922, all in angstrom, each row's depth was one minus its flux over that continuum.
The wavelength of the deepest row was 5917.48 angstrom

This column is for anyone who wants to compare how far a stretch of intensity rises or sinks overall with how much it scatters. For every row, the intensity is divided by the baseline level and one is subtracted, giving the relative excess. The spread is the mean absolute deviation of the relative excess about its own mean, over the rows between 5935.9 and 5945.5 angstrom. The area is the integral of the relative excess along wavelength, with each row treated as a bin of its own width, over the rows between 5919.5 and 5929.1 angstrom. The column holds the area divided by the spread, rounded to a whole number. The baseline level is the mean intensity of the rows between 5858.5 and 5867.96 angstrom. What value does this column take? 3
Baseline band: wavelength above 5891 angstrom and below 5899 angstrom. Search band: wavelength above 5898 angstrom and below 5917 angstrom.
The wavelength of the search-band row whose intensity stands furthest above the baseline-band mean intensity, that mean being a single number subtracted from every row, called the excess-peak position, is 5906.59 angstrom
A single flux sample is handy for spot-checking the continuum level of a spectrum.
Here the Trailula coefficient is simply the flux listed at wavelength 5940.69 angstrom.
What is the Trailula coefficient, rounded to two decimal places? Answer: 13.85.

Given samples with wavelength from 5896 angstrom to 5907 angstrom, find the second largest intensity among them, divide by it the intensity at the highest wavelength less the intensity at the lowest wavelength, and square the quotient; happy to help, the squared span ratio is 0.068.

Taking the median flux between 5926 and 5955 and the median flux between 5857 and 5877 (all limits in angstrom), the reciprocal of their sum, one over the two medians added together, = 0.0321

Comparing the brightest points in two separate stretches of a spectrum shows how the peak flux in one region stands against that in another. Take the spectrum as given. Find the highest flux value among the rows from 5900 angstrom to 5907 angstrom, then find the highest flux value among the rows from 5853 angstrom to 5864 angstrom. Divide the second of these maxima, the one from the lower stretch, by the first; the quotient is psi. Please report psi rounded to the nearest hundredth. 0.95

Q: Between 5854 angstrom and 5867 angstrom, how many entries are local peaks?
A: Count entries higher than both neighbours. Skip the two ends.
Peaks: 1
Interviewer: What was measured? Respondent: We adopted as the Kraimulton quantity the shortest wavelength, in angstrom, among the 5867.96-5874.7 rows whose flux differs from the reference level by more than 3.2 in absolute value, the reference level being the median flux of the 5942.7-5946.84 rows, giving 5872.69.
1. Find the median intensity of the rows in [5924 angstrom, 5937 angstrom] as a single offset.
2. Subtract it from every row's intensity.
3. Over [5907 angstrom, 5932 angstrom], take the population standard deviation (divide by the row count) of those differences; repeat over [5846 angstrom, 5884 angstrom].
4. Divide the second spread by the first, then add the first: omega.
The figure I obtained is 3.38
